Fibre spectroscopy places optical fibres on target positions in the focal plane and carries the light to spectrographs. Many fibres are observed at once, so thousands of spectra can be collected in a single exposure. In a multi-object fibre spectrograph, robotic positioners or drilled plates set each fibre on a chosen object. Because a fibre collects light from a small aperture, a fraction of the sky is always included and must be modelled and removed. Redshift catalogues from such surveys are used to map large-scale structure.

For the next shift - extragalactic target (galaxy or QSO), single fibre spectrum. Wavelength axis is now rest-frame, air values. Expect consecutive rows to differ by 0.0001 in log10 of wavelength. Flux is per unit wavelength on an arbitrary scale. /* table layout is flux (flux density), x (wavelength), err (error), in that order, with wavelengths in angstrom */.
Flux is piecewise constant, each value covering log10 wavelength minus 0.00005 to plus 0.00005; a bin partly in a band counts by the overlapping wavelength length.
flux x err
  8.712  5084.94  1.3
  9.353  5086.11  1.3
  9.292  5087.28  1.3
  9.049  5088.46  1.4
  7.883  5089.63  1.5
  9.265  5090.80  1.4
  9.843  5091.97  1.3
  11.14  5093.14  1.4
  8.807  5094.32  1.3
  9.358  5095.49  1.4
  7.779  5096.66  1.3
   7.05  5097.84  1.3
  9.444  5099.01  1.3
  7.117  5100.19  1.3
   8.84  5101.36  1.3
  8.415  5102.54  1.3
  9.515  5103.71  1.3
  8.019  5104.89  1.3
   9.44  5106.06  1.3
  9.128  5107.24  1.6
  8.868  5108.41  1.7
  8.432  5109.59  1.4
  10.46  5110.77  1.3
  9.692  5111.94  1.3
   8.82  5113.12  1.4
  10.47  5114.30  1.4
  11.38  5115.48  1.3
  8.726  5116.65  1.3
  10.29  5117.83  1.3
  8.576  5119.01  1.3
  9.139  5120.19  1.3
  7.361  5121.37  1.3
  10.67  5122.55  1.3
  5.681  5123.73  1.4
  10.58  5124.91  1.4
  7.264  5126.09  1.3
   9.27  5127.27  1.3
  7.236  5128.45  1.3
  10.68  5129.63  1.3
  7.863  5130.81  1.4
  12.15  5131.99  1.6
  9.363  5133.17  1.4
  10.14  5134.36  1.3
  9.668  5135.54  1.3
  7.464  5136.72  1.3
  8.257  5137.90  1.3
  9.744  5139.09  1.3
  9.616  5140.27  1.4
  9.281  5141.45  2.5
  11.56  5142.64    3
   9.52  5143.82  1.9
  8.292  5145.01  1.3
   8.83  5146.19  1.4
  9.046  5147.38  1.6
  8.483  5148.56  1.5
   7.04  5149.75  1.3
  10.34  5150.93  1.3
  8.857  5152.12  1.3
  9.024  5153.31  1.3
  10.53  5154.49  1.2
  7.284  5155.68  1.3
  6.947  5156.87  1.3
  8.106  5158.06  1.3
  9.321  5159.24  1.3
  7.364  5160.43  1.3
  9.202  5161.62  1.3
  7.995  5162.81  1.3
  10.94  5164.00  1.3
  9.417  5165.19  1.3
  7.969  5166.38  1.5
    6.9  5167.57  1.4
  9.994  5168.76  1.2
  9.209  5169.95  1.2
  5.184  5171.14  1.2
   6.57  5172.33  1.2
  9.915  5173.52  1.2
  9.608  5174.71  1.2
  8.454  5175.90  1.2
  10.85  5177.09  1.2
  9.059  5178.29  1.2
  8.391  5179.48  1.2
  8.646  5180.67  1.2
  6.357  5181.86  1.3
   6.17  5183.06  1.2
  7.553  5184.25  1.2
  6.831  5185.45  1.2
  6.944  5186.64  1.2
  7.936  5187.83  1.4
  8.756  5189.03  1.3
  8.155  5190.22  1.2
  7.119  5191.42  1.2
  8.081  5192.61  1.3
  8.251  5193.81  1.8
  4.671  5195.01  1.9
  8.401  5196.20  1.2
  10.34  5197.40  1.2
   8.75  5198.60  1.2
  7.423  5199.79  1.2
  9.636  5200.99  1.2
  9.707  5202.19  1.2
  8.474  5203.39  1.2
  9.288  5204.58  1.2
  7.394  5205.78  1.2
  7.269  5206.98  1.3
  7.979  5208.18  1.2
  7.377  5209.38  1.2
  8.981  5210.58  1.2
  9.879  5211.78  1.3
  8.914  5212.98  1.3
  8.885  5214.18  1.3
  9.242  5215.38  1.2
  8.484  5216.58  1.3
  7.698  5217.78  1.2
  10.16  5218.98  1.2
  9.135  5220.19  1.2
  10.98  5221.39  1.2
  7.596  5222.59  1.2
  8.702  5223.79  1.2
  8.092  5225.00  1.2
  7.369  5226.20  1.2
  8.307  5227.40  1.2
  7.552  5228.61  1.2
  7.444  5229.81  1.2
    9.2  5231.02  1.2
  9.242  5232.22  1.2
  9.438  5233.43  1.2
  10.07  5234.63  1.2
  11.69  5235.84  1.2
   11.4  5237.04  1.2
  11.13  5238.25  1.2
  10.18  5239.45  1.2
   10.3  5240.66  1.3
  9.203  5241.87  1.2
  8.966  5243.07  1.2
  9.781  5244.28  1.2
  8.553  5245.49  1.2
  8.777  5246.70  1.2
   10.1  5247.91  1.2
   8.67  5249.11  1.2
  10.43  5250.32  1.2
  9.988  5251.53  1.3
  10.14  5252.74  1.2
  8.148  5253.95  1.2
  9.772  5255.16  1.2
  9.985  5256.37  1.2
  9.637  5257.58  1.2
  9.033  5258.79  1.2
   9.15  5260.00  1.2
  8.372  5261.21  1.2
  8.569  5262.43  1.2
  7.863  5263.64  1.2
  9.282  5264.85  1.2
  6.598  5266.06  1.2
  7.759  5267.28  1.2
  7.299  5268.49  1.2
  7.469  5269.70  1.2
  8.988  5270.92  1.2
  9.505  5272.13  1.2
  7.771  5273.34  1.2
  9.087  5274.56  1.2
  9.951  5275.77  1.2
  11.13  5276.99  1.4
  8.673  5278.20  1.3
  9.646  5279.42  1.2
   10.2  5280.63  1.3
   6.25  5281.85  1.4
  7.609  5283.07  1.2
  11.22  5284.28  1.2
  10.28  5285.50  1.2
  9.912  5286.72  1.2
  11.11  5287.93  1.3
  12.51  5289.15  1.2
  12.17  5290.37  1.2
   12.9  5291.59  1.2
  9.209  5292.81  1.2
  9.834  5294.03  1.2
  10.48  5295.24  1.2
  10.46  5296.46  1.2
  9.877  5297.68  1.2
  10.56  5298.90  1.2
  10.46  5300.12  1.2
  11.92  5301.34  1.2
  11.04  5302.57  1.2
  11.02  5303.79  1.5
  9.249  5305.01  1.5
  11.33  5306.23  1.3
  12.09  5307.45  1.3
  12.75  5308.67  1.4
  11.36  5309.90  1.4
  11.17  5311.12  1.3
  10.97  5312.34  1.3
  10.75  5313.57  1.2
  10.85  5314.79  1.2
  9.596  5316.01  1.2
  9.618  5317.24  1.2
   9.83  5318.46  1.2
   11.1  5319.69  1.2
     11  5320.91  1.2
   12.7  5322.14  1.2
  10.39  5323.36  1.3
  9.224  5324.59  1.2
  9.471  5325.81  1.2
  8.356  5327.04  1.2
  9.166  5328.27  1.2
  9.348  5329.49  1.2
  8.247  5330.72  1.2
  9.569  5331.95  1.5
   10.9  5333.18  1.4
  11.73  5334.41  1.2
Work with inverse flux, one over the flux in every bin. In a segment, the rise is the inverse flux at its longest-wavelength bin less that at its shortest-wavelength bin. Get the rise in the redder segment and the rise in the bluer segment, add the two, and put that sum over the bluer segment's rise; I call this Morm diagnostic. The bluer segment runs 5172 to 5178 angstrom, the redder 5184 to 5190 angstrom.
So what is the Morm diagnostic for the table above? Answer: 1.3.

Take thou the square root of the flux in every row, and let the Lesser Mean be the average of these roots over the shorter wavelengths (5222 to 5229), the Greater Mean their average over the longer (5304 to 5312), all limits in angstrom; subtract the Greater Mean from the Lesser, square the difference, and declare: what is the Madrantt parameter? 0.30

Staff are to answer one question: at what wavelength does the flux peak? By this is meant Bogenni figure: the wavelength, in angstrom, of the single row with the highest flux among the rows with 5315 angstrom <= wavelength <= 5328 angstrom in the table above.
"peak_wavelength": 5322.14 angstrom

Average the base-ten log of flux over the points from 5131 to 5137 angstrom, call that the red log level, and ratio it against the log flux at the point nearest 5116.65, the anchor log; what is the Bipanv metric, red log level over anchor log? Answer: 1.046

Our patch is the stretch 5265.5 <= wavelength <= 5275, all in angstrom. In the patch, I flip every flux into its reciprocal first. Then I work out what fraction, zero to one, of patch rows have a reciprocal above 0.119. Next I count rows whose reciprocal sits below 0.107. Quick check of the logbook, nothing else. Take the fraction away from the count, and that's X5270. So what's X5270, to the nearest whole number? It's 0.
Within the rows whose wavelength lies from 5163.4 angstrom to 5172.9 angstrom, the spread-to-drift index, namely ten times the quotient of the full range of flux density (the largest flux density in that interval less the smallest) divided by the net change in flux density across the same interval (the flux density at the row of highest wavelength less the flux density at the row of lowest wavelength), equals -13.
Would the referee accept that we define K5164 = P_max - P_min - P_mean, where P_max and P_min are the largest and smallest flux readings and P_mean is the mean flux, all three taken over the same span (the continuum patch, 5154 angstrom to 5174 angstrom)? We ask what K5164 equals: -2.6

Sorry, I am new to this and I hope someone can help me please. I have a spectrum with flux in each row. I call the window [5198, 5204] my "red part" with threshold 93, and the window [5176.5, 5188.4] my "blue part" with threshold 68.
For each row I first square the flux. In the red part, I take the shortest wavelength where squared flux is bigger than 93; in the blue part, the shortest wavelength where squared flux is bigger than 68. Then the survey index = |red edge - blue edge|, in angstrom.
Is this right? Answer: 25.1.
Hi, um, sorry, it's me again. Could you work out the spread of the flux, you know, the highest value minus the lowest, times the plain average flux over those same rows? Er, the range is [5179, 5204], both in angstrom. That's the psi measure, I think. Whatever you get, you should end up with 45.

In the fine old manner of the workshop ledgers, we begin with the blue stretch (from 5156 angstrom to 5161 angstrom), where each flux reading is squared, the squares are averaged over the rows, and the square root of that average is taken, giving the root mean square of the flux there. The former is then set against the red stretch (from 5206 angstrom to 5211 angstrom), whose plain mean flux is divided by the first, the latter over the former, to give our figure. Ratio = 1.0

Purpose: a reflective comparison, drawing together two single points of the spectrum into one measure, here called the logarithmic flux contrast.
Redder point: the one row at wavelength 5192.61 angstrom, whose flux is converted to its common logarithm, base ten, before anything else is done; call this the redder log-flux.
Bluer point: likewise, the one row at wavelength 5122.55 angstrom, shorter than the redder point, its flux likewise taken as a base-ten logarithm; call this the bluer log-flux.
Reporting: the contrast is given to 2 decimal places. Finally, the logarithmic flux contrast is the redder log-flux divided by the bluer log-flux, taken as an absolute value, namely 0.88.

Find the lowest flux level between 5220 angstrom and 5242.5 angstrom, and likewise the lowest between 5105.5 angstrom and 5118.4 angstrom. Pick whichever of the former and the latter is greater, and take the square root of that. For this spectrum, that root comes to 2.90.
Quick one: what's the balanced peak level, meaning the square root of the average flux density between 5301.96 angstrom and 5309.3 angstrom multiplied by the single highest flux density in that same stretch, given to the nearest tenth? 12.0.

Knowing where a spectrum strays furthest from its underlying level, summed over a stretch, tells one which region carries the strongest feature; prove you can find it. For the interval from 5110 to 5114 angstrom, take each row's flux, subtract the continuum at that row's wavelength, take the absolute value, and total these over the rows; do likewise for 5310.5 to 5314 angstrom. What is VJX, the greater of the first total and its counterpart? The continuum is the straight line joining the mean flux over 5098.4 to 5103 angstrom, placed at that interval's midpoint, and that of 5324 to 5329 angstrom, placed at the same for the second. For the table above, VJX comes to 5.8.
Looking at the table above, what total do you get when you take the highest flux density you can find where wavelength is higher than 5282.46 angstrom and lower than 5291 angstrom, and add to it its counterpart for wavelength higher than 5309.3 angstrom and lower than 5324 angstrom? 25.2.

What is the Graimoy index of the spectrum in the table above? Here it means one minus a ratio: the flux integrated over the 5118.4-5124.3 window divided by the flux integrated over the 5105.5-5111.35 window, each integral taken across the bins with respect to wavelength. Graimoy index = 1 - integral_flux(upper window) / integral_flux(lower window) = 0.10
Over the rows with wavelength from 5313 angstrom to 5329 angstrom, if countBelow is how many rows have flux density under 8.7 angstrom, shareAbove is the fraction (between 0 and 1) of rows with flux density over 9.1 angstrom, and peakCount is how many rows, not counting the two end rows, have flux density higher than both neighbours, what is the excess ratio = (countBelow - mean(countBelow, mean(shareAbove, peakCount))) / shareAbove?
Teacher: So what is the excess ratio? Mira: -1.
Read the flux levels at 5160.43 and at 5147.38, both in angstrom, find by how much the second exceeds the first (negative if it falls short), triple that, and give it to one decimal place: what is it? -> 5.0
